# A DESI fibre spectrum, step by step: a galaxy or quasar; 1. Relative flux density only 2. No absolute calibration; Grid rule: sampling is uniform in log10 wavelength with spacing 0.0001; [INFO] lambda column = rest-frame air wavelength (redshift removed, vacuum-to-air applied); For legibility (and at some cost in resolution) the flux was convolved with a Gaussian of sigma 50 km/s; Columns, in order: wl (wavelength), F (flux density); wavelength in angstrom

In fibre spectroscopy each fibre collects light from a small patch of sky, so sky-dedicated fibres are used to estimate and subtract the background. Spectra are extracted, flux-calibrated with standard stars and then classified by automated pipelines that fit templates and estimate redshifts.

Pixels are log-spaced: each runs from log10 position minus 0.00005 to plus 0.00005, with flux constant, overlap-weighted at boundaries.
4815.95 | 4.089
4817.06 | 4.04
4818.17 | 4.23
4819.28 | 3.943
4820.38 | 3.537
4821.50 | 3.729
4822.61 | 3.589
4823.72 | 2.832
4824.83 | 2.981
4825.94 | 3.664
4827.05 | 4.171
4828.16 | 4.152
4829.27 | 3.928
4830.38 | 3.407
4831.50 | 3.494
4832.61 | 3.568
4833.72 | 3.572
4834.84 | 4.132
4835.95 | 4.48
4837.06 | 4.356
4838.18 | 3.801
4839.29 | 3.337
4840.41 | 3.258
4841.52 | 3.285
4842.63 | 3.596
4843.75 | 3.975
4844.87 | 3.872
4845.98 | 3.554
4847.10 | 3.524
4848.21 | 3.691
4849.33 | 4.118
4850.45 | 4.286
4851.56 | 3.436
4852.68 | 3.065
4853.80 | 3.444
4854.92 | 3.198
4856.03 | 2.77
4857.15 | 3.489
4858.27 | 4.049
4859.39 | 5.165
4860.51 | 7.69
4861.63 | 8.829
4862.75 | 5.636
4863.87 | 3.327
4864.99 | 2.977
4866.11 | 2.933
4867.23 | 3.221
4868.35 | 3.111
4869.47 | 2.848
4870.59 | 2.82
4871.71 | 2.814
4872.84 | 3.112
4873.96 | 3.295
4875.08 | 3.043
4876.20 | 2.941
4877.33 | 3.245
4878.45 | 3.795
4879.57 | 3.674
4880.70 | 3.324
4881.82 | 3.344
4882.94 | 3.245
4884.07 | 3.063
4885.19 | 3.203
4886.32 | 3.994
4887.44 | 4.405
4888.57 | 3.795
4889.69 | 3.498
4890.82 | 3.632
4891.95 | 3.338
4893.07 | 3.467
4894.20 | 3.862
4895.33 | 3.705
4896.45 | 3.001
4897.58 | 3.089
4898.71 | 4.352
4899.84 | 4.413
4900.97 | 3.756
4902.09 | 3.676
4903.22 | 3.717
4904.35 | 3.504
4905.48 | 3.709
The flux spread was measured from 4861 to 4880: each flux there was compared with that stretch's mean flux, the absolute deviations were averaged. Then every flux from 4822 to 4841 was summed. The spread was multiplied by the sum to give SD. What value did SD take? 55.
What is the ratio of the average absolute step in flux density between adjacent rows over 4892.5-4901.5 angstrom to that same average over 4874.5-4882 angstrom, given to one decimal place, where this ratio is 2.0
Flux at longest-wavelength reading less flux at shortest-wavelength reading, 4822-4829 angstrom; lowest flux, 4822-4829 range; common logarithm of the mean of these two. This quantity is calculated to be 0.23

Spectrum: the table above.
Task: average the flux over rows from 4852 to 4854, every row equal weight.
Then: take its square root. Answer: 1.80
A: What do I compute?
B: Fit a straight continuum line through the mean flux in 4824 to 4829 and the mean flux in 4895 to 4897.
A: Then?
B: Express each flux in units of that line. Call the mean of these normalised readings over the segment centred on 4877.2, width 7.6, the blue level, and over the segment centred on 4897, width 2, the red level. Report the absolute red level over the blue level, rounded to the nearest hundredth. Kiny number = 0.94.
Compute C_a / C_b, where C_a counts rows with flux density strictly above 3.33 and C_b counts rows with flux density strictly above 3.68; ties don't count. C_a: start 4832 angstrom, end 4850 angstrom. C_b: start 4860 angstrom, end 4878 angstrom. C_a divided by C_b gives 4.7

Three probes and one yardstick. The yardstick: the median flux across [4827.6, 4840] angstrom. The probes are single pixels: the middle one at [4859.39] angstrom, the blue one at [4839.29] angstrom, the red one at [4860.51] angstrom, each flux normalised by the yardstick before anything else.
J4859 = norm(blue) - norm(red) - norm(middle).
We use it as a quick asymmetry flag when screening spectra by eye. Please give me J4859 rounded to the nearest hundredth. -2.50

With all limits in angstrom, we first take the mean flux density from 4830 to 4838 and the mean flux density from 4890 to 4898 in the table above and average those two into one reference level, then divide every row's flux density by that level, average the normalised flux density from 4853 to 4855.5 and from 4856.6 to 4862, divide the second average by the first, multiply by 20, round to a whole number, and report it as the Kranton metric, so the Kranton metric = 35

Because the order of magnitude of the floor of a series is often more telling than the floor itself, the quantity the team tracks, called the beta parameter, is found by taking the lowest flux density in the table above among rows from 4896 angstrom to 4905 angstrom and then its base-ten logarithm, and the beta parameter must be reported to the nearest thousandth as 0.477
